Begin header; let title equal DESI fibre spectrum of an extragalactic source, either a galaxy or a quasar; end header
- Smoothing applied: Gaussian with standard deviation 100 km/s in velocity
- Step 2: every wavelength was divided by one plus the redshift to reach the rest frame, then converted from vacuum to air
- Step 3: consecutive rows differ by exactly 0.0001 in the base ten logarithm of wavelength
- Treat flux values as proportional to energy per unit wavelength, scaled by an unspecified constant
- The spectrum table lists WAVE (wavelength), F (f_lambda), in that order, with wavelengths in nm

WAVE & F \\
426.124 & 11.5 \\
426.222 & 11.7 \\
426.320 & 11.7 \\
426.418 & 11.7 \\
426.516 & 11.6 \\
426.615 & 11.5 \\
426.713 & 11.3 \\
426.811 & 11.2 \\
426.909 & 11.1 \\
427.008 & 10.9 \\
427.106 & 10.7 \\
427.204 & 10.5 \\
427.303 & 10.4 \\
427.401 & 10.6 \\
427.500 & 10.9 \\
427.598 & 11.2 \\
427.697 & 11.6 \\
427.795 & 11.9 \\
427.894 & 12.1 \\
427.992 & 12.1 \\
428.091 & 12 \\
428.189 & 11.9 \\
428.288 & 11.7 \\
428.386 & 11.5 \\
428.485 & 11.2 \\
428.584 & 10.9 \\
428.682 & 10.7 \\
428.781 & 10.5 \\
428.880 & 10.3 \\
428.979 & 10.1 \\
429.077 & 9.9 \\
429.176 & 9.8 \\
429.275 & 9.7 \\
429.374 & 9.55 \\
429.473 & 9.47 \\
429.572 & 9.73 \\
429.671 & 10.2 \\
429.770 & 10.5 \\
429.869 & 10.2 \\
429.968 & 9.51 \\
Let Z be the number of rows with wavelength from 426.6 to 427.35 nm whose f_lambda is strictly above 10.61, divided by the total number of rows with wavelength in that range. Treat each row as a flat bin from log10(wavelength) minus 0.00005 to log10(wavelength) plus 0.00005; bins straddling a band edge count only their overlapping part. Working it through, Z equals 0.75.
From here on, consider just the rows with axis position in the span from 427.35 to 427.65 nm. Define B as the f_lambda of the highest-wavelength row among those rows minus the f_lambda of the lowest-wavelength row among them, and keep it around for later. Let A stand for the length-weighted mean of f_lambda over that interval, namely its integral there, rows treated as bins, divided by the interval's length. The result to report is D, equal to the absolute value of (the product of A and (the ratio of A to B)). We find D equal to 198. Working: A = 10.9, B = 0.60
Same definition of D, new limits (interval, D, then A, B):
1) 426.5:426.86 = 324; 11.4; -0.40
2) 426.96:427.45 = 377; 10.6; -0.30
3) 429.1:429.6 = 1329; 9.6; -0.07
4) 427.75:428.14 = 1446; 12.0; 0.10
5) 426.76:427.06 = 409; 11.1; -0.30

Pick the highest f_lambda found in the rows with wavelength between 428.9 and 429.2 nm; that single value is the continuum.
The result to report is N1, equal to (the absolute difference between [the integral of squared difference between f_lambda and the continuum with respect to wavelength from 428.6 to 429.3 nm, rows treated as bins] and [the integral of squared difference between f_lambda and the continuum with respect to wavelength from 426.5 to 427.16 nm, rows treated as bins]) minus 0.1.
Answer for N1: 0.6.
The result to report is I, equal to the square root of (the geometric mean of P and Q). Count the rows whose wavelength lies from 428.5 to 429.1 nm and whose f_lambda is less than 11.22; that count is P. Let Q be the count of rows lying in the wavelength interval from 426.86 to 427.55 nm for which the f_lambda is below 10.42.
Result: 1.6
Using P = 6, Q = 1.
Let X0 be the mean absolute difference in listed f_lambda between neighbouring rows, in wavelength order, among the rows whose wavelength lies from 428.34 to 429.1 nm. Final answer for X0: 0.23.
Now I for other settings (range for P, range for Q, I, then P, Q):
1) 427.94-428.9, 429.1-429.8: 2.3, 5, 6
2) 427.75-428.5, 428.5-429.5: 1.6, 1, 7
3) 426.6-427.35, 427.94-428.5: 0.0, 6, 0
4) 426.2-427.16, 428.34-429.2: 2.0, 4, 4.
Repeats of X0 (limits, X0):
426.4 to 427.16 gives 0.14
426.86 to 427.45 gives 0.18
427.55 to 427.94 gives 0.30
